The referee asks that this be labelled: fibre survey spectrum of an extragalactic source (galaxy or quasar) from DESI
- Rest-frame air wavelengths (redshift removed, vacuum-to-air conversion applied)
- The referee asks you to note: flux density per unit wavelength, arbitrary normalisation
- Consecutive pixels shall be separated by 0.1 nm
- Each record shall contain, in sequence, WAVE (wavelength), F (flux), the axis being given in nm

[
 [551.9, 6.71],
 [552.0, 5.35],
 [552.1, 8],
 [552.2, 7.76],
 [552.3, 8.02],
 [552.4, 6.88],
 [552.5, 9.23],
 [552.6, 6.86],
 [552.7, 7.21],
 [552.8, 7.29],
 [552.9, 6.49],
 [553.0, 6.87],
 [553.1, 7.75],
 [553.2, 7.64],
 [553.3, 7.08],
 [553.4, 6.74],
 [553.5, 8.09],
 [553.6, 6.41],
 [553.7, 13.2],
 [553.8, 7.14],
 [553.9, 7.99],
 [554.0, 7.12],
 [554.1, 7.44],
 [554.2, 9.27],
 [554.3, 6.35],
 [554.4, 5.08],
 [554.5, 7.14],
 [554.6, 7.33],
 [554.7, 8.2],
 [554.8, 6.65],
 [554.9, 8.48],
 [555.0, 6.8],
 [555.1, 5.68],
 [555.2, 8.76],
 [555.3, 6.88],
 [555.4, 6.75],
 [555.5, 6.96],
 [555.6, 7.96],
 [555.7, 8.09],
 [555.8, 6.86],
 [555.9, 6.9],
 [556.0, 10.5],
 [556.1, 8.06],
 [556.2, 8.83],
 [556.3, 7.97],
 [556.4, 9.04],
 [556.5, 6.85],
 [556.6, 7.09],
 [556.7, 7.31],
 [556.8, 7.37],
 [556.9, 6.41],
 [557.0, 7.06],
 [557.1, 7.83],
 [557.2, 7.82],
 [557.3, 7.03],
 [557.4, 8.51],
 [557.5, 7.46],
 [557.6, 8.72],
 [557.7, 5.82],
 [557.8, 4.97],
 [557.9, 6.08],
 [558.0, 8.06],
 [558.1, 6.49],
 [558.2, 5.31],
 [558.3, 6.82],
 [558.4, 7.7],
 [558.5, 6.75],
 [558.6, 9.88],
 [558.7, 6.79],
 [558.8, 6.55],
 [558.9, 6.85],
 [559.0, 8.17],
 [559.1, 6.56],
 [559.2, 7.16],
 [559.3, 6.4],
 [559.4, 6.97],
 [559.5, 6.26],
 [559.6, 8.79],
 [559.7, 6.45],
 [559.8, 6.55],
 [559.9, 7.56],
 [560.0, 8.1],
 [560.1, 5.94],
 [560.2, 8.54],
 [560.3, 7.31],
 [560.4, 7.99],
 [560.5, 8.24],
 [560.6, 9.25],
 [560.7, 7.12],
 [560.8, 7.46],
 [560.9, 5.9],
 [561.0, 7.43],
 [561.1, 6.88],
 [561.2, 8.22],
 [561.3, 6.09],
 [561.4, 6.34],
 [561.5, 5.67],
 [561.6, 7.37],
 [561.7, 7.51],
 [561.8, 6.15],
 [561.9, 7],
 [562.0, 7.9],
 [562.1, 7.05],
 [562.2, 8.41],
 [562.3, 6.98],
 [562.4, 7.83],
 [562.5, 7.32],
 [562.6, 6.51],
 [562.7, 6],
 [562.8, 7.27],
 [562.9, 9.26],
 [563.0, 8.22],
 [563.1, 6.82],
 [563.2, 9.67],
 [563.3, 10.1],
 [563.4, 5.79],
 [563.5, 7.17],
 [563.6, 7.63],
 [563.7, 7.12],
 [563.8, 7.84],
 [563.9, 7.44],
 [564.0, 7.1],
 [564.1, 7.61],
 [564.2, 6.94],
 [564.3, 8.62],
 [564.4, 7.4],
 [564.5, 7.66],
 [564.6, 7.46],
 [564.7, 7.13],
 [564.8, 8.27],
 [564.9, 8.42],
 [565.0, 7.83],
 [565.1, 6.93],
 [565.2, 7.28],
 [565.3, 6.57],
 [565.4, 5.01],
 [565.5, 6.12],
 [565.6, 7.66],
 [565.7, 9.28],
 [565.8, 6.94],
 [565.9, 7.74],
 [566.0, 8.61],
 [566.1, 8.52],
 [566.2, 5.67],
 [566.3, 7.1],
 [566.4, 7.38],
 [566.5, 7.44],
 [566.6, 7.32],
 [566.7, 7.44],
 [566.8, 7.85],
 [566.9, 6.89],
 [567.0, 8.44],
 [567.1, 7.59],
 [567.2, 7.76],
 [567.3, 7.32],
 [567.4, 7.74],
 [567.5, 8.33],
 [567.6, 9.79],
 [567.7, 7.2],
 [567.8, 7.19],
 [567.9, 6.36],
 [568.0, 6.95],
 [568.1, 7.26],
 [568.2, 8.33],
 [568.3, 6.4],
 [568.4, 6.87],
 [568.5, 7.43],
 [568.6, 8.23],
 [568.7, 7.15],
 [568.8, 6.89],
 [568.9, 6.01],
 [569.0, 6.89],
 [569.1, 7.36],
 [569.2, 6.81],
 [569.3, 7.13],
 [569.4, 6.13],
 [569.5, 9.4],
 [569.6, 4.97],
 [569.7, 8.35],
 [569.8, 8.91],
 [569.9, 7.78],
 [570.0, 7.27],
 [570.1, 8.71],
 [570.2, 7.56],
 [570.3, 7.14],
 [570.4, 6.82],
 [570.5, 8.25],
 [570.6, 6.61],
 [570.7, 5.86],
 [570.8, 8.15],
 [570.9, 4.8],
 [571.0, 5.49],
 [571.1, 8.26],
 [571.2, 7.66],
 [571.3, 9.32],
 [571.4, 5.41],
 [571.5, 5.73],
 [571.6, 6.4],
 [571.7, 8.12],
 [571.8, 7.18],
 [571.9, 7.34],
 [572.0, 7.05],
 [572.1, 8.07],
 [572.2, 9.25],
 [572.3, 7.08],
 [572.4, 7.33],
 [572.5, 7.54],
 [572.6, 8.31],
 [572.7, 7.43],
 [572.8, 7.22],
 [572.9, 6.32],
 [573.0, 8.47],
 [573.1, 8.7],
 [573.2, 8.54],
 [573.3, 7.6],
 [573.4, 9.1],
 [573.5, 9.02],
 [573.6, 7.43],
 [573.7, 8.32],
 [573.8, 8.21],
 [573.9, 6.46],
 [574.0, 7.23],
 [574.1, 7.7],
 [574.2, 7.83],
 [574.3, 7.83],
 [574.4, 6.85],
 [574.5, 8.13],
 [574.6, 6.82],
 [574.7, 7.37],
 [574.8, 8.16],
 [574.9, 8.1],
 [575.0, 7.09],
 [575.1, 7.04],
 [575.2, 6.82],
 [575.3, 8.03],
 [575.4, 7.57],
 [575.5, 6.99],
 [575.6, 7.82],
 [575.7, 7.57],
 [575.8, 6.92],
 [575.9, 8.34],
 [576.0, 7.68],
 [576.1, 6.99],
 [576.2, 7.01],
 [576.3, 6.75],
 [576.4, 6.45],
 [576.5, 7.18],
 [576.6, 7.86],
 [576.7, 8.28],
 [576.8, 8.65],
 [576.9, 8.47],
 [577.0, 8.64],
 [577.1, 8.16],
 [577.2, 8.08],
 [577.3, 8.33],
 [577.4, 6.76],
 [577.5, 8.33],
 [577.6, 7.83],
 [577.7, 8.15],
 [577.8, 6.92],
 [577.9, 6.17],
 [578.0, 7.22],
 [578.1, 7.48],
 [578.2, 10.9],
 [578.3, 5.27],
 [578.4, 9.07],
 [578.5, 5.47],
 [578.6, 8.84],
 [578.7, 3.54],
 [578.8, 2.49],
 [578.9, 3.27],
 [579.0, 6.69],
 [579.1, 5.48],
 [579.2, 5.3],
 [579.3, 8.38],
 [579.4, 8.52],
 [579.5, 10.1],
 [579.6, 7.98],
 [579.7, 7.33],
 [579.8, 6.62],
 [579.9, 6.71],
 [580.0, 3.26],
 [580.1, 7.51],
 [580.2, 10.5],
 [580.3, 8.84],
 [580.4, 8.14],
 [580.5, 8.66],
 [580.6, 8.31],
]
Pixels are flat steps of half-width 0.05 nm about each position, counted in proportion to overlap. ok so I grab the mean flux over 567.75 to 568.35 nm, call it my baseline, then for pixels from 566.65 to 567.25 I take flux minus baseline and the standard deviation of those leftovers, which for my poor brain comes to 0.5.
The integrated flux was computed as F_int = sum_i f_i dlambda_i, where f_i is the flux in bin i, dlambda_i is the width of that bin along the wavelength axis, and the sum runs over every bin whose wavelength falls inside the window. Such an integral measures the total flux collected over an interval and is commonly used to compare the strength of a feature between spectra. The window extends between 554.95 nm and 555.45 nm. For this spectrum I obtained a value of 3.49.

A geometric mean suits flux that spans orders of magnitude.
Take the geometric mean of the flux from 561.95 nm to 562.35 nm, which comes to 7.56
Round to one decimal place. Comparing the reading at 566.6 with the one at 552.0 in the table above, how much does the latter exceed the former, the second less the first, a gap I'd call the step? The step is -2.0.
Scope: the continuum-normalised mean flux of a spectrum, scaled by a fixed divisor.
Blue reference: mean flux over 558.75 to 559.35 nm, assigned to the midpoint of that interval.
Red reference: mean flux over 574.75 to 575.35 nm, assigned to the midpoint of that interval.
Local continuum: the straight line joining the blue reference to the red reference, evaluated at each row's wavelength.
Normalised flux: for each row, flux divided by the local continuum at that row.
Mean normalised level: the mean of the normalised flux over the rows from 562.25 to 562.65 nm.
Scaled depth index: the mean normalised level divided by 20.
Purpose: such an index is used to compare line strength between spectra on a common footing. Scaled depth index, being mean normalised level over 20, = 0.0506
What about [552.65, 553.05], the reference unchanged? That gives 0.0518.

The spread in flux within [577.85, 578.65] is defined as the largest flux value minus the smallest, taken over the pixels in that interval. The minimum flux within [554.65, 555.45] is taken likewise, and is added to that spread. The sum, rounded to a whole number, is 11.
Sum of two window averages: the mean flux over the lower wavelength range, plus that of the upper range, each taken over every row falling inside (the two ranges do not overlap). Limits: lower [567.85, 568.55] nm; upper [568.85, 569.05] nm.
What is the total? 13.5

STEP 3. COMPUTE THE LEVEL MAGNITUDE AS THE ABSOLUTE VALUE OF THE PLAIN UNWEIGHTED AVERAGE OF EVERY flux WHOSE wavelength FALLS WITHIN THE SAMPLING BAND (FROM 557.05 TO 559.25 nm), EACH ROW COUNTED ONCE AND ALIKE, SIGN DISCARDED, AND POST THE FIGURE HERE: 7.2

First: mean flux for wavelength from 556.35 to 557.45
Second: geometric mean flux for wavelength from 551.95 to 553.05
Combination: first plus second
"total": 14.7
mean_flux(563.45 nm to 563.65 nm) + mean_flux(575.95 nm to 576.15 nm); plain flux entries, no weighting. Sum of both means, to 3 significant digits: 14.7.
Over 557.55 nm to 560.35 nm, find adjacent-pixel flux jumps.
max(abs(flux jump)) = 3.1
